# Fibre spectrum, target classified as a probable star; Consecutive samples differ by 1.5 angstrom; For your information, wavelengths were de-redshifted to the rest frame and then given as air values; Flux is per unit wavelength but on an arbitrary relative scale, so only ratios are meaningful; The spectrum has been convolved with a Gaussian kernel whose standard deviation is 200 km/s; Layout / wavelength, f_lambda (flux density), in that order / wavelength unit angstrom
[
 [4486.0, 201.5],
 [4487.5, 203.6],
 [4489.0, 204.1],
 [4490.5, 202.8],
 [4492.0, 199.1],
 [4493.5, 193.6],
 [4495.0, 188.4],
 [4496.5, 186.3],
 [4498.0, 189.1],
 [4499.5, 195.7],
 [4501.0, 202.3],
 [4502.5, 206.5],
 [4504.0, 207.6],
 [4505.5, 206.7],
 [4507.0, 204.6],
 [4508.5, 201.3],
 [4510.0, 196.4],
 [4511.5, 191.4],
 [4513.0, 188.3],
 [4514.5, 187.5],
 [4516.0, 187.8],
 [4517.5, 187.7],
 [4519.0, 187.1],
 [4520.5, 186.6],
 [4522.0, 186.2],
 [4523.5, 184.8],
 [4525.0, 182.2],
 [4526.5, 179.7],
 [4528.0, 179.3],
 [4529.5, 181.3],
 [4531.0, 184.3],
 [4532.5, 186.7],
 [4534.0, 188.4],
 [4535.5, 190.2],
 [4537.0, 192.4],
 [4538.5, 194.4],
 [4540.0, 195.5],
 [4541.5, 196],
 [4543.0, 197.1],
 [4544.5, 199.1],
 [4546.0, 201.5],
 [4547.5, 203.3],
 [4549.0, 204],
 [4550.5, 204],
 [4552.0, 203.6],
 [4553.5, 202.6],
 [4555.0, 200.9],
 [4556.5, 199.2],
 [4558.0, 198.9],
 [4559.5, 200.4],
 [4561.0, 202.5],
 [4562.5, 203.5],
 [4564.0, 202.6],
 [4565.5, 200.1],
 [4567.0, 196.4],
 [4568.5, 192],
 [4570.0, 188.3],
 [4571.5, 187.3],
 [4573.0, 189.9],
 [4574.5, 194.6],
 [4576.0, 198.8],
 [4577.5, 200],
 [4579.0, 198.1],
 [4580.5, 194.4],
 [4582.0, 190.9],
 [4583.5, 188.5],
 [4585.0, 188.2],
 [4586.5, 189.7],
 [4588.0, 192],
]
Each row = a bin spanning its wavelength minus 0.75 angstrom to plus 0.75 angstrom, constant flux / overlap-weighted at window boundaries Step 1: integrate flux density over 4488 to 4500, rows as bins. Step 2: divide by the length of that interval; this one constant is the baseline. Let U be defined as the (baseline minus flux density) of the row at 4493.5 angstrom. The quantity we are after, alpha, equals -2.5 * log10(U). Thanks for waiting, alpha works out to -0.4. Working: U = 1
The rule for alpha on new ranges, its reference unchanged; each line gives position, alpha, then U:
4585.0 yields -2.1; 7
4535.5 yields -1.7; 5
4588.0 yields -1.2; 3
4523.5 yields -2.5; 10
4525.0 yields -2.8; 13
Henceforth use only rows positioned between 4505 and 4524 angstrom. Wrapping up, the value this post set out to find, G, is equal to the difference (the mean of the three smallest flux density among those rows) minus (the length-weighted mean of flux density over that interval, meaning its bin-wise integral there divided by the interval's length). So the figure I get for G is -6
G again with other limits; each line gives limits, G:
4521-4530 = -2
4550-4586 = -9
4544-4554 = -2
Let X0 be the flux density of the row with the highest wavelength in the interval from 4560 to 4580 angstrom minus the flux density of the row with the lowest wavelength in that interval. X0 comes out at -4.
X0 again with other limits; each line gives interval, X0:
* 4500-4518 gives -15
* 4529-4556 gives 20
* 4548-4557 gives -5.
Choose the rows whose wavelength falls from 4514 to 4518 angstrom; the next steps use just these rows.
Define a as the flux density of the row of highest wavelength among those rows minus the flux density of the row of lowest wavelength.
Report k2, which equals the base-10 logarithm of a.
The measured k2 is -0.70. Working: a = 0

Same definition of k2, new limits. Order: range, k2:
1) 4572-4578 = 1.00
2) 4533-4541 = 0.85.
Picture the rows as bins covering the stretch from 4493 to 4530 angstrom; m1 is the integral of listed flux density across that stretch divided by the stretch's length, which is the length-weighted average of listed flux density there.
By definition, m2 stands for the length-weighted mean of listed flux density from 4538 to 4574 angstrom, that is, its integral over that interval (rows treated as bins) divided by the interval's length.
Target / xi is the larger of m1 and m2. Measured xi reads 198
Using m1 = 192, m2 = 198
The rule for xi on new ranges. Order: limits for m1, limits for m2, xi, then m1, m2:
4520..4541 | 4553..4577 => 197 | 187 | 197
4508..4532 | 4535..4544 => 195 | 187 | 195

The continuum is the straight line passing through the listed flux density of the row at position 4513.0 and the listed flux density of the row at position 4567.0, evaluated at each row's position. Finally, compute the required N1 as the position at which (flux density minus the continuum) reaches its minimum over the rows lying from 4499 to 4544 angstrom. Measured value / 4528.0 angstrom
